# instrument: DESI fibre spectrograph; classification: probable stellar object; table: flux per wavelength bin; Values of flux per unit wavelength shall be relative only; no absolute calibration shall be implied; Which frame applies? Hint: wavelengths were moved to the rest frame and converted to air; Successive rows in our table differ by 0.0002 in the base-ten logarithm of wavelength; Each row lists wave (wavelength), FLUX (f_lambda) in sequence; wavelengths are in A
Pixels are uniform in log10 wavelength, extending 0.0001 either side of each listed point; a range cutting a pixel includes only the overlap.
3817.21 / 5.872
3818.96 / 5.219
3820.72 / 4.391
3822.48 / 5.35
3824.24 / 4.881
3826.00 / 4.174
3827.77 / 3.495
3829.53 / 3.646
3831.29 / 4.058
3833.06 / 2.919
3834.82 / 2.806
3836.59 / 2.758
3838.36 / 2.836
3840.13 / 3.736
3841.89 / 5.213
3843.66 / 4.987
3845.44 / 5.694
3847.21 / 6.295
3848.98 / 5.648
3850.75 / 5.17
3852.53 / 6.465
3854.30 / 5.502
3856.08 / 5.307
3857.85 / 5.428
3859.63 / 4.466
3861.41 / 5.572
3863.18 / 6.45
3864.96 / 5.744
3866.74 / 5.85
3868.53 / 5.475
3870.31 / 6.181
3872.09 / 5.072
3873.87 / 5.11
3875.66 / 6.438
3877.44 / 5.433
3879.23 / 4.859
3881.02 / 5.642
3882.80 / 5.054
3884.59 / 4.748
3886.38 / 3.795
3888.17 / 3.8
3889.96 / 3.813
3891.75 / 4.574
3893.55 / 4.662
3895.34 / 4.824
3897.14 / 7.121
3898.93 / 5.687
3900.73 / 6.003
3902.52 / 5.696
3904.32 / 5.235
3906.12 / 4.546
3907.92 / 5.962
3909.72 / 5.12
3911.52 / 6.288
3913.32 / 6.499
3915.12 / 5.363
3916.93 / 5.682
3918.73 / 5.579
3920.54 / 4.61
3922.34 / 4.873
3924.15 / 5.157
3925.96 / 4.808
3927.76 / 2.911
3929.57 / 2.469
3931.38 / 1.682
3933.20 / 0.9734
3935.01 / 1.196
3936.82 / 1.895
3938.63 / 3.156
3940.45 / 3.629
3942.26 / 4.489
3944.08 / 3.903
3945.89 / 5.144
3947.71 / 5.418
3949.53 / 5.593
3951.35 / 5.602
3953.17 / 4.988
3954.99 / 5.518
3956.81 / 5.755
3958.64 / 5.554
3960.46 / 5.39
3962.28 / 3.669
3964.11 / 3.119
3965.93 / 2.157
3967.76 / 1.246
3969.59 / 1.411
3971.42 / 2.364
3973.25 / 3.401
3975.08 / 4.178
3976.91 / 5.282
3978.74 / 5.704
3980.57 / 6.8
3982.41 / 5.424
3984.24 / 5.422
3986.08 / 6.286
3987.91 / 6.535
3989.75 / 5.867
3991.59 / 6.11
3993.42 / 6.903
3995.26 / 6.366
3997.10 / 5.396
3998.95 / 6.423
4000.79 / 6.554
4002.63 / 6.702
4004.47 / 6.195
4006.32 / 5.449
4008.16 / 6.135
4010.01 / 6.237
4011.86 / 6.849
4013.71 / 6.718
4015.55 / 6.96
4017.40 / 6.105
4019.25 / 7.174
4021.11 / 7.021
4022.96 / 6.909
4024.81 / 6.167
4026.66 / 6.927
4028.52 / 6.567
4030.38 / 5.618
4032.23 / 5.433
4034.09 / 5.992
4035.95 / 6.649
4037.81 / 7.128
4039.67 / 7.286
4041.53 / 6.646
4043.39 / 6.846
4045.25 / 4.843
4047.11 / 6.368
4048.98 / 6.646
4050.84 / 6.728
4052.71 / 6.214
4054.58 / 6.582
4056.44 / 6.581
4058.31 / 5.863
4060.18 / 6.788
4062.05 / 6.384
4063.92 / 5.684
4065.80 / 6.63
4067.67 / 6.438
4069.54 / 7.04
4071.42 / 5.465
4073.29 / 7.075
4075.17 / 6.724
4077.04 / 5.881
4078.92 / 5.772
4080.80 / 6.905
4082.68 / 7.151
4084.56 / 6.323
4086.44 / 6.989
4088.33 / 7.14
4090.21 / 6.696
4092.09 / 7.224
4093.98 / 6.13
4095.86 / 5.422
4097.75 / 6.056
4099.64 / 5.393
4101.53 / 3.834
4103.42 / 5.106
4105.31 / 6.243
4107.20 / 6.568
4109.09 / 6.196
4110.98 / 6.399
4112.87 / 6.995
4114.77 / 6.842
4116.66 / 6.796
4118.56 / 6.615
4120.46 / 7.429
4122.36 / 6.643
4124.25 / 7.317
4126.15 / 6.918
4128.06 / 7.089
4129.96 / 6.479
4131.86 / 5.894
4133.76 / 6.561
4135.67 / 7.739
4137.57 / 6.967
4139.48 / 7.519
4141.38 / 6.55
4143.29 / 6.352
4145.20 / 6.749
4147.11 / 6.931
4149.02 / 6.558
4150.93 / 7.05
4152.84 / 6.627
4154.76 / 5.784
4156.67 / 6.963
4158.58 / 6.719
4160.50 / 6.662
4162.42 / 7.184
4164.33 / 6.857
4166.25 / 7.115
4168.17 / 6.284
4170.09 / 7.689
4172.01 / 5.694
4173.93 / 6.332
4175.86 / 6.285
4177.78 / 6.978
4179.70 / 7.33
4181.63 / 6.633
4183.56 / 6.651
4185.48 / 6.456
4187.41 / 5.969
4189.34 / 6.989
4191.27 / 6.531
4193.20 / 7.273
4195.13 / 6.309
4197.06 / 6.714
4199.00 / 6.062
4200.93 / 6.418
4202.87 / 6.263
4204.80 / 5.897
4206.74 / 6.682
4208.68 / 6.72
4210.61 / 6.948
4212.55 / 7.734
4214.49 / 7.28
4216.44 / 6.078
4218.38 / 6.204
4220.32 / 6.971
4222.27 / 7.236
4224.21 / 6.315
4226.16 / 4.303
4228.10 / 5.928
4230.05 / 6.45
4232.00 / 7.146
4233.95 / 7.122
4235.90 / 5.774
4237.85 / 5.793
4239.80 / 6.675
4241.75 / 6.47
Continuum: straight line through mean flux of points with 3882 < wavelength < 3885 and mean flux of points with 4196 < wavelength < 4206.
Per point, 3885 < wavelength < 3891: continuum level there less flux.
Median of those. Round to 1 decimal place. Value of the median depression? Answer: 1.1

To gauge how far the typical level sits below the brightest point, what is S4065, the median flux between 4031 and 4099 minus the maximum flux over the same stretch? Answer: -0.68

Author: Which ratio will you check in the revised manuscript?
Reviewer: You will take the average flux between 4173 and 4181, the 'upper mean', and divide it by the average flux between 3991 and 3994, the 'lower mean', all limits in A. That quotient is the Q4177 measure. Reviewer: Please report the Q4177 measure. 1.03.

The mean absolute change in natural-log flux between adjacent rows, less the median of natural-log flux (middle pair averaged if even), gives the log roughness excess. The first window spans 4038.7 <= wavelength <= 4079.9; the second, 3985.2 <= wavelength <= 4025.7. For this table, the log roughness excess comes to -1.7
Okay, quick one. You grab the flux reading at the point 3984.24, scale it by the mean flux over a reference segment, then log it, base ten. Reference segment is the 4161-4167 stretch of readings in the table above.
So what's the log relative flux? -0.11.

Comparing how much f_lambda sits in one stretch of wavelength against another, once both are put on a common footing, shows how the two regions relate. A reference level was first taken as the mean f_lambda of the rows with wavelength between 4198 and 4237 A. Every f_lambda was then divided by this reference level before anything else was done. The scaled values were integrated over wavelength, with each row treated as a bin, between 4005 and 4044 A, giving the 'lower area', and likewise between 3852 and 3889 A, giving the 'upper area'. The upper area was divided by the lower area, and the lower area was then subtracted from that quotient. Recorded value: -38.4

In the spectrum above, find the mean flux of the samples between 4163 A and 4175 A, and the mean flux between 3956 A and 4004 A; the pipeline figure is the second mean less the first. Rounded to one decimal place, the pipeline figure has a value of -1.7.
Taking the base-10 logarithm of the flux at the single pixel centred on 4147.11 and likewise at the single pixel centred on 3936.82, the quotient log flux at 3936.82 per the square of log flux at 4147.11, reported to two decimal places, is 0.39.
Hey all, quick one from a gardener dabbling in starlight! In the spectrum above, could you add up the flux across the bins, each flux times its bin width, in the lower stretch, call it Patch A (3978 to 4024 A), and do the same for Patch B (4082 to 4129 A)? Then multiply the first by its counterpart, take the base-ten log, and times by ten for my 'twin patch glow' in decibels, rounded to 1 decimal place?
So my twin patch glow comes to 49.5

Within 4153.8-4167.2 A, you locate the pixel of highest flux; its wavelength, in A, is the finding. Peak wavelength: 4162.42 A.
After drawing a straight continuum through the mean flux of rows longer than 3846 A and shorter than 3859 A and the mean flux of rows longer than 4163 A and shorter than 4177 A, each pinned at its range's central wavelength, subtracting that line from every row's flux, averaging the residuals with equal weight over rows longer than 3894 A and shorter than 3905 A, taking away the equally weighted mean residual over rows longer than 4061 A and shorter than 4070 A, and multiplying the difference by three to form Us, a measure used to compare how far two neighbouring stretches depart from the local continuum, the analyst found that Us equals -1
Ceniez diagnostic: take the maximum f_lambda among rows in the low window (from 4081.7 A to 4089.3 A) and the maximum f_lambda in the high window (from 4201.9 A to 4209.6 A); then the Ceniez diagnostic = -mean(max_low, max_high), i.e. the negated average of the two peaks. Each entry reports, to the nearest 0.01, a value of -6.94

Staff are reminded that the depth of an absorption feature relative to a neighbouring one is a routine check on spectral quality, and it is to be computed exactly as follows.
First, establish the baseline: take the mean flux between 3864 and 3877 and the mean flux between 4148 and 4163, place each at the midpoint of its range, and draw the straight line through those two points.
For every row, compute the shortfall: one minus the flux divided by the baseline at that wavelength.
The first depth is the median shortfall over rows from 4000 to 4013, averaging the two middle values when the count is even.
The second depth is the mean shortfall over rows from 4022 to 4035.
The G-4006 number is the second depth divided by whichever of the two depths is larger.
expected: 1.0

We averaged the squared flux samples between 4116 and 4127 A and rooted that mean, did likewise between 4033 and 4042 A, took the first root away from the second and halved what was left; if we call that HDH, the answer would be -0.10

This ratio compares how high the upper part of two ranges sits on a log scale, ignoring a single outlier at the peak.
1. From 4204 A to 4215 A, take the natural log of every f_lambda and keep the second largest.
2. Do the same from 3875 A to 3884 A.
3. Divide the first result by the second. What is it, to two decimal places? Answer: 1.15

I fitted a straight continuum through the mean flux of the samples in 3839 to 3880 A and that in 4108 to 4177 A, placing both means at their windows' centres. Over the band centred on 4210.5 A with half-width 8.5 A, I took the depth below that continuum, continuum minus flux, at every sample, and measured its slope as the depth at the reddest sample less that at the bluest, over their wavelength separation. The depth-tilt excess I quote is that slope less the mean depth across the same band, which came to -0.4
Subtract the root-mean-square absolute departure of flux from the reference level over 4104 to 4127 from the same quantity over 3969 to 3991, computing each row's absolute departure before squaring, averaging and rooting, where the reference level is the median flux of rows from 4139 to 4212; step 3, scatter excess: 2.0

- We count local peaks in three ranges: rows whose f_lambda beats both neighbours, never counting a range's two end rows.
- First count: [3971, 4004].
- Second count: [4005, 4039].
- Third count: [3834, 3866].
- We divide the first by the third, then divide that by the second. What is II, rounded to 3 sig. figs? 0.150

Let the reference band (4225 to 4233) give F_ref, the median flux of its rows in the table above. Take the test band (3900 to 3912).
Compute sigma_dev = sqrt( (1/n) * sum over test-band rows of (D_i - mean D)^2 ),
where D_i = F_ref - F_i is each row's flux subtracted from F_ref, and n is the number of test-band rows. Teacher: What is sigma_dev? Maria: 0.565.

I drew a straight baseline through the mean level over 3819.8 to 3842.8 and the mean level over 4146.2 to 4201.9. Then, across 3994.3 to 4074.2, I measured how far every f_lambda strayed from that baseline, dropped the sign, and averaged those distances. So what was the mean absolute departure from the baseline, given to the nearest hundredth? 0.95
